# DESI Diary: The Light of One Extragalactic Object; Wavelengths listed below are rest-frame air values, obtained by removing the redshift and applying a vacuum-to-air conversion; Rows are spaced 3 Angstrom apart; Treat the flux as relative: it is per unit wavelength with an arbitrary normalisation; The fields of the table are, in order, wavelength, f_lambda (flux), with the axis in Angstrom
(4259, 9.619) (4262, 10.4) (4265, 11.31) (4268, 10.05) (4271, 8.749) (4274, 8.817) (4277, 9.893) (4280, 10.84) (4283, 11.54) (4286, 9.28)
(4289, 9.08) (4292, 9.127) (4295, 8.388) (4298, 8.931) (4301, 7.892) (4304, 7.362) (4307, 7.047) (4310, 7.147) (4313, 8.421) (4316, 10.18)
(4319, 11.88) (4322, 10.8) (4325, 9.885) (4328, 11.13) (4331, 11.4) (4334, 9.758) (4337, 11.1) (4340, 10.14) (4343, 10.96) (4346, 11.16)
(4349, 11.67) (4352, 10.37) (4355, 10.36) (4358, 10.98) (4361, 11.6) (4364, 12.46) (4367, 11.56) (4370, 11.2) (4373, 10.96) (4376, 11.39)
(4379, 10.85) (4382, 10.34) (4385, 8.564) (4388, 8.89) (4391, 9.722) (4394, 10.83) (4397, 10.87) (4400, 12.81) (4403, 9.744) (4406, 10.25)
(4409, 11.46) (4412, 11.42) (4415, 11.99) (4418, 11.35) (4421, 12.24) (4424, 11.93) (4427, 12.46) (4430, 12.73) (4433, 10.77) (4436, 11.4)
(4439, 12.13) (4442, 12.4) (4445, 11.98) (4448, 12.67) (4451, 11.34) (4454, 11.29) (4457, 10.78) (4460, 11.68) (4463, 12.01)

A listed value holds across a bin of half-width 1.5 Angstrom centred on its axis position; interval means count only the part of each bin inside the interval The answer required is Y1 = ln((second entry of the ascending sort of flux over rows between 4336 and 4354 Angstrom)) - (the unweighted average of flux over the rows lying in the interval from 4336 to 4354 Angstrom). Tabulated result -8.6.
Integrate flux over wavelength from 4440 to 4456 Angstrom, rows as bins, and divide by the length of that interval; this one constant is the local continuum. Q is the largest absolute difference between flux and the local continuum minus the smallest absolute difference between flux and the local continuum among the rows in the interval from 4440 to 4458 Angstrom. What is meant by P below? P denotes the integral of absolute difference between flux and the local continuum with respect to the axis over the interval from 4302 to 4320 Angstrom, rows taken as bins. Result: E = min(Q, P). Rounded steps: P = 60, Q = 1.1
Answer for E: 1.1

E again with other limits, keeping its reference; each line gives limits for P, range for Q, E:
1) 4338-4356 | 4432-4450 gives 1.1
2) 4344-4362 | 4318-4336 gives 2.1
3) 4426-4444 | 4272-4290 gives 2.7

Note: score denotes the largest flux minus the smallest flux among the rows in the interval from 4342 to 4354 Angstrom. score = 1.3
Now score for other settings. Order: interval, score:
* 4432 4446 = 1.6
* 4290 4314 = 2.1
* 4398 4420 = 3.1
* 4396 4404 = 3.1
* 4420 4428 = 0.5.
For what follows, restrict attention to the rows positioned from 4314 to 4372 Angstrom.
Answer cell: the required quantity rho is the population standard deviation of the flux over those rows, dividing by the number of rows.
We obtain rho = 0.7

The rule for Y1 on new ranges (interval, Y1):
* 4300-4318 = -6.0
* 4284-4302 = -6.7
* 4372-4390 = -8.0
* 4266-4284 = -7.8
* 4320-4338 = -8.4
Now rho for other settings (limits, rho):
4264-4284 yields 1.0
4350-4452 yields 1.0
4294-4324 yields 1.6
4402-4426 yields 0.8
